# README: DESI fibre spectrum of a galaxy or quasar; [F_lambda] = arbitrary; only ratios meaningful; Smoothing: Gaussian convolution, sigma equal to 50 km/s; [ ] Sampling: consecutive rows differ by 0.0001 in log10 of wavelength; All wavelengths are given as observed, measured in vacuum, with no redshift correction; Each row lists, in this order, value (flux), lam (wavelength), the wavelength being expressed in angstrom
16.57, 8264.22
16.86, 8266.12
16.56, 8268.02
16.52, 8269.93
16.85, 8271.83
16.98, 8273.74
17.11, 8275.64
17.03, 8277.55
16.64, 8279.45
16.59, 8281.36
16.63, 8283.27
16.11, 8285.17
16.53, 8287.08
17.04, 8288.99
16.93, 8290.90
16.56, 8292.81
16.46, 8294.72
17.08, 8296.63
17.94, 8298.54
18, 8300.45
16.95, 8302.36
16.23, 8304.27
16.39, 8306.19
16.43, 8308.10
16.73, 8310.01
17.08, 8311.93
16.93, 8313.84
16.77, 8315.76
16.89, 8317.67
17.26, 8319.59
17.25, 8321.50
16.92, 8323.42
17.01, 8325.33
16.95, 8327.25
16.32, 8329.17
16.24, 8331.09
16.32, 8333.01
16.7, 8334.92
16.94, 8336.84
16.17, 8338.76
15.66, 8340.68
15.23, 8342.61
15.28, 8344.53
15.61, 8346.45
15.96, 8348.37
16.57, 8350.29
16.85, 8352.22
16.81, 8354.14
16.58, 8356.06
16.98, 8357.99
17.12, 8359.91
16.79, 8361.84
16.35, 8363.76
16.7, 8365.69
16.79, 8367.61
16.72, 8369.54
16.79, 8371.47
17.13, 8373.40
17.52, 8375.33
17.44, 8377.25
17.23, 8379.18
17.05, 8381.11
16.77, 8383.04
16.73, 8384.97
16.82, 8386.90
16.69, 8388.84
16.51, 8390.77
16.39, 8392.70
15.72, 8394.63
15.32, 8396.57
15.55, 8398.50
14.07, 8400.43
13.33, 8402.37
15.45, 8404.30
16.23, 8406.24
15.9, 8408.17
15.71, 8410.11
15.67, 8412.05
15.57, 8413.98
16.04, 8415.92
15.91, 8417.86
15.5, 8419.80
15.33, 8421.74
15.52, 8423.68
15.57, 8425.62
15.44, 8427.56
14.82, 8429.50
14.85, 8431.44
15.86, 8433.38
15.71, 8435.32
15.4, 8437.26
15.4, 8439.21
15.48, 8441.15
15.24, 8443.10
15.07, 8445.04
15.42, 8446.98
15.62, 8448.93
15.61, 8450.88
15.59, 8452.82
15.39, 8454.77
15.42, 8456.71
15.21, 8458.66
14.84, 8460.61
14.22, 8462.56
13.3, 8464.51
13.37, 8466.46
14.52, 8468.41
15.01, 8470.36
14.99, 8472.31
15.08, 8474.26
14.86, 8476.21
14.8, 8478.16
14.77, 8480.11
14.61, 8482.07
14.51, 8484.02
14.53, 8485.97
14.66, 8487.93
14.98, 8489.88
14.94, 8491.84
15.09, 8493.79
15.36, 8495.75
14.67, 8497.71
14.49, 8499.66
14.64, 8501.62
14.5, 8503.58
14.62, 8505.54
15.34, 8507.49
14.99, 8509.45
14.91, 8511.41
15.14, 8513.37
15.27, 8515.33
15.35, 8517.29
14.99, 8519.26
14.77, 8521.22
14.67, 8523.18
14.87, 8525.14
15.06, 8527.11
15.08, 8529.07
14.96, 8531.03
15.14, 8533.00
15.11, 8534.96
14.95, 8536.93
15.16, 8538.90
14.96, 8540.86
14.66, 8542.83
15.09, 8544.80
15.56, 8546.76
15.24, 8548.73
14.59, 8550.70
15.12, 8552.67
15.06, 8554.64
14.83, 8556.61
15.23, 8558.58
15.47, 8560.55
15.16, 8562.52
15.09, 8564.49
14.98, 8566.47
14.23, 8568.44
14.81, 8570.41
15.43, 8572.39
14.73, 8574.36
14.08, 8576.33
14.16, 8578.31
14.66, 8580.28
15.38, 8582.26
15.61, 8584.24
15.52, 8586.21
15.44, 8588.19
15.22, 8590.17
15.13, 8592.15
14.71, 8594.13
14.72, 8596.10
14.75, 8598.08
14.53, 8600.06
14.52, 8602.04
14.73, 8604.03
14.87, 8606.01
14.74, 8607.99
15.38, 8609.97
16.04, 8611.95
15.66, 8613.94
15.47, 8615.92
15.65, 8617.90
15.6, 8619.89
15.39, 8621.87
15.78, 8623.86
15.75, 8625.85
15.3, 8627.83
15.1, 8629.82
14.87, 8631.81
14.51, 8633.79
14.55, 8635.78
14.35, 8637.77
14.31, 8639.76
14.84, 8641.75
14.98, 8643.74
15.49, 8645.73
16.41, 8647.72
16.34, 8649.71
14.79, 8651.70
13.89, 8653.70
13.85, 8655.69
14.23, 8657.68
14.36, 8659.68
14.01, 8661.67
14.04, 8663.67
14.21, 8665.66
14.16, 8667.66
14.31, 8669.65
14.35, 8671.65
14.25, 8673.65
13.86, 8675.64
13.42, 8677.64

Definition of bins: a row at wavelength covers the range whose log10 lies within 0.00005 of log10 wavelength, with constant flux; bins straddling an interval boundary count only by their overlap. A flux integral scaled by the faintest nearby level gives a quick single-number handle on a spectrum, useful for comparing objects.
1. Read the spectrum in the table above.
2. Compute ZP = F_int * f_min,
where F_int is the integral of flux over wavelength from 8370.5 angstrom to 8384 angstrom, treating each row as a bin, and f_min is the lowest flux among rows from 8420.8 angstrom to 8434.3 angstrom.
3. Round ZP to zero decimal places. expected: 3428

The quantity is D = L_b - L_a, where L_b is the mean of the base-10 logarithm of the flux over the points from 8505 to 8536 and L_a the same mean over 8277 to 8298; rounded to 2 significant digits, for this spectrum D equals -0.046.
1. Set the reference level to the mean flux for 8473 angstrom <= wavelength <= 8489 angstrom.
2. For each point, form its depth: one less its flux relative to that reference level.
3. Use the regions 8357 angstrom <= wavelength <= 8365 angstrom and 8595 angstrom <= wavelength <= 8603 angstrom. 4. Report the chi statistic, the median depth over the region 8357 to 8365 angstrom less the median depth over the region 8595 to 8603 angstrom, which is -0.15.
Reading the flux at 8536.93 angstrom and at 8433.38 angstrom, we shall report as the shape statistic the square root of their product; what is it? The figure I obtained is 15.4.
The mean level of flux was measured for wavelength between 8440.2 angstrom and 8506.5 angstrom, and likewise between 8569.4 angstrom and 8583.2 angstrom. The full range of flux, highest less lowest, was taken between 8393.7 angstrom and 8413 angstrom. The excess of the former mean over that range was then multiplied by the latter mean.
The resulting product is 176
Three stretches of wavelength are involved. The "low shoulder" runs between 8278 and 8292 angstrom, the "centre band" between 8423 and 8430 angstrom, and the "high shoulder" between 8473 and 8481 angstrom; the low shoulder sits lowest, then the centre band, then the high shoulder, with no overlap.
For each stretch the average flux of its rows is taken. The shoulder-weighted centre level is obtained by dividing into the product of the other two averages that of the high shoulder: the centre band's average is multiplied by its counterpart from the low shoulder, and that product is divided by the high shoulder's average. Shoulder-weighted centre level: 17.2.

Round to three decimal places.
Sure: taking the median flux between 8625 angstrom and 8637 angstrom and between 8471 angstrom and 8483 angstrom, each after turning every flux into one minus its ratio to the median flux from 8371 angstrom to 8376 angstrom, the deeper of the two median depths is 0.134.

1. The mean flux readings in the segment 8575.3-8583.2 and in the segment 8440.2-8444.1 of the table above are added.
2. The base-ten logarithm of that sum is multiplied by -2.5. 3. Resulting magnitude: -3.69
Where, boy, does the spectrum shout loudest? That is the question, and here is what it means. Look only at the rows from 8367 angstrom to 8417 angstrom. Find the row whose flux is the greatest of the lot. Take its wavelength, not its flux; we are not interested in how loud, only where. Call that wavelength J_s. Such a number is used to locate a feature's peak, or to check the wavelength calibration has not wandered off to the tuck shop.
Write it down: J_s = 8375.33 angstrom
